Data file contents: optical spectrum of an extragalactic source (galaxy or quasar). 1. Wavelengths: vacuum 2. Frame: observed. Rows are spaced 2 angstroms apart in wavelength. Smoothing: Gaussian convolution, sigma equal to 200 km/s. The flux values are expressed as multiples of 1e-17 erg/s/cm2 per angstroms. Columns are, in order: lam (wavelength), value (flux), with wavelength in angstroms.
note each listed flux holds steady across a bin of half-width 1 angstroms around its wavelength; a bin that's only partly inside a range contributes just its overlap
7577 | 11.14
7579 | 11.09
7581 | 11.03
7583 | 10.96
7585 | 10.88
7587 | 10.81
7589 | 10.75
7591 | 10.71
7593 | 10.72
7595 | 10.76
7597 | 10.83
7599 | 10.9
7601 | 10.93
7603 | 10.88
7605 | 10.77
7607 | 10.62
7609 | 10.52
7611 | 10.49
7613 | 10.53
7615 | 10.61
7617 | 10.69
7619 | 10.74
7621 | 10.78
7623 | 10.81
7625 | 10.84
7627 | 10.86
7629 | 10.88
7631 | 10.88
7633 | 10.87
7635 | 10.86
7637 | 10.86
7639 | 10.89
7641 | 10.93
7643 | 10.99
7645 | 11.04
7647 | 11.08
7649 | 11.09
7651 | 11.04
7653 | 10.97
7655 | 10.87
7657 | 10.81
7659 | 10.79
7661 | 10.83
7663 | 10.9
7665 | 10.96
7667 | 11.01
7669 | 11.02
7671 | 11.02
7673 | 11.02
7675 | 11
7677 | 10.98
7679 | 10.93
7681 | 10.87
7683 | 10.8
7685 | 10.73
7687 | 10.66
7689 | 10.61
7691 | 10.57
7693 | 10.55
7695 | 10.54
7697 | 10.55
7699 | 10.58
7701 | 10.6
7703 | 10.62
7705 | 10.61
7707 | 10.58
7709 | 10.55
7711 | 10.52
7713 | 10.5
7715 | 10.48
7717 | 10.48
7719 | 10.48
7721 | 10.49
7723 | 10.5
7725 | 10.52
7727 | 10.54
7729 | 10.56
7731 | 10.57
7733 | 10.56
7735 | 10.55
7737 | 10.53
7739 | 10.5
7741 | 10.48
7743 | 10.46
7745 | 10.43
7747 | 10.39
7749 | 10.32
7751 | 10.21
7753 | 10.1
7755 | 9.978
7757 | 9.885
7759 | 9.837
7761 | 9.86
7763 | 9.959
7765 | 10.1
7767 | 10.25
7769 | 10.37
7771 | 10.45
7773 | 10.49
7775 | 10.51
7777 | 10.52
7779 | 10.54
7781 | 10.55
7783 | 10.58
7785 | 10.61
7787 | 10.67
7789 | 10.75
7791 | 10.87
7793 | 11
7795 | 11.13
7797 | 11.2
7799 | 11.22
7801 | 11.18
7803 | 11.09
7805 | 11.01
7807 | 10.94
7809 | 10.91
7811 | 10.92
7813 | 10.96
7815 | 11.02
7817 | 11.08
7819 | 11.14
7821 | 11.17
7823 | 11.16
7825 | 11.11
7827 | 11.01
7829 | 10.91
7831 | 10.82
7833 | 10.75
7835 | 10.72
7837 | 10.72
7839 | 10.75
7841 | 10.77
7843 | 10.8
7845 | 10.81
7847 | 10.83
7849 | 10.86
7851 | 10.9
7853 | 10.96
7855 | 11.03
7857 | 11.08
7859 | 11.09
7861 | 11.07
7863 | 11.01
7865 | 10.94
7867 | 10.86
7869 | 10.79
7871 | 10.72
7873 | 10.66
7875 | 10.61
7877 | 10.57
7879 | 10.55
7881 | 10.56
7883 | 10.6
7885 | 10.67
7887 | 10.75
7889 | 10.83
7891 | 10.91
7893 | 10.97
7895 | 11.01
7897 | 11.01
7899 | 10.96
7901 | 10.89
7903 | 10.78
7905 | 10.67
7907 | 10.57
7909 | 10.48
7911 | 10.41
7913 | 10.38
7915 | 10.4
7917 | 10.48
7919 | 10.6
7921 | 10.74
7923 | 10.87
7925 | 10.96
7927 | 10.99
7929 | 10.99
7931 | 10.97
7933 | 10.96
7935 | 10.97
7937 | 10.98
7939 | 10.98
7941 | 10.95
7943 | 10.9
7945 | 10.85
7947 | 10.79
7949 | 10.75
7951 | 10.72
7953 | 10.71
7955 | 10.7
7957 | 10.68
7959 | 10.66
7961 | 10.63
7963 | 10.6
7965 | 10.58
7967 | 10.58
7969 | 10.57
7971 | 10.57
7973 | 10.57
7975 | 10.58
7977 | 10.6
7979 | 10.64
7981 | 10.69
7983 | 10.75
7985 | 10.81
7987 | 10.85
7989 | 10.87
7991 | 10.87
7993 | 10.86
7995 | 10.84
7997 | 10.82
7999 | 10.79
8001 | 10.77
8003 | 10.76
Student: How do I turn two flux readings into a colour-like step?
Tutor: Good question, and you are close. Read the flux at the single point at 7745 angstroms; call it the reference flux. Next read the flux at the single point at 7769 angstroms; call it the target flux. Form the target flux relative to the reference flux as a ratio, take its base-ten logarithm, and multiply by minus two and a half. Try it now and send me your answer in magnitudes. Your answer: 0.006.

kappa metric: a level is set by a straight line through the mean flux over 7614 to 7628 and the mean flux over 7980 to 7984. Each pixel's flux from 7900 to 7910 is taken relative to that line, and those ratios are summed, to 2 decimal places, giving 4.98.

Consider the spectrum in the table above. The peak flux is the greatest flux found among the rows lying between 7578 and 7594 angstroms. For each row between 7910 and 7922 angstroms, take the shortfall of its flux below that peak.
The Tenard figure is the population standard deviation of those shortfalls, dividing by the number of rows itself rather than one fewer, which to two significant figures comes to 0.13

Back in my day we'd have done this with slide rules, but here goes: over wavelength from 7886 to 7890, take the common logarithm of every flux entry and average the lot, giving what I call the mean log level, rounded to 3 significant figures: 1.03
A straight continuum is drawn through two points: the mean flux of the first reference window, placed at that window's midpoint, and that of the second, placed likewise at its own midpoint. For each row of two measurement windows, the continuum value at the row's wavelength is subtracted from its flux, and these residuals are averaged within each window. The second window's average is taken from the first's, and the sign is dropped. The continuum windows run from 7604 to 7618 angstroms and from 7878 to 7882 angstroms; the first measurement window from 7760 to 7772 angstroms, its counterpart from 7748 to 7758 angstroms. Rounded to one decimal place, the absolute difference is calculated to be 0.1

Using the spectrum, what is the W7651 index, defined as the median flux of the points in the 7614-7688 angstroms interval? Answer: 10.88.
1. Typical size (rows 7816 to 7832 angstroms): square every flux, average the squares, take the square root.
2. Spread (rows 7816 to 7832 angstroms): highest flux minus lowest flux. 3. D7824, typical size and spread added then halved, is 5.70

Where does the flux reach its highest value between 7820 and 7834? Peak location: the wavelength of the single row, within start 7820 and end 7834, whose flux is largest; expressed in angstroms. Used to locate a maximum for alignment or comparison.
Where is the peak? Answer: 7821 angstroms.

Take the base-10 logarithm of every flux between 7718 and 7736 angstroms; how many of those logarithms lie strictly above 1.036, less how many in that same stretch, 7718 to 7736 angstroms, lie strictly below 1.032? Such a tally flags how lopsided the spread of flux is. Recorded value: -9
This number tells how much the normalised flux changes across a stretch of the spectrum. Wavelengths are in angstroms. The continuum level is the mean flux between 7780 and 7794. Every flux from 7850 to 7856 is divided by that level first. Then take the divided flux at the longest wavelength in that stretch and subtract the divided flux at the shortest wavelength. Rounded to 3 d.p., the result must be 0.012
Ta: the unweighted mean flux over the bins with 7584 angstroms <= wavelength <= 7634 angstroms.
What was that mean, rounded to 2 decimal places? 10.76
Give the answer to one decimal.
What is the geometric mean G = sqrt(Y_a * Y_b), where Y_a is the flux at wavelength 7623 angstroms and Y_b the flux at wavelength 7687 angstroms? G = 10.7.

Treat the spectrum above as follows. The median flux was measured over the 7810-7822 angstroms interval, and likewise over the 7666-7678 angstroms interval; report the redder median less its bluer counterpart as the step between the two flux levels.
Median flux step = 0.0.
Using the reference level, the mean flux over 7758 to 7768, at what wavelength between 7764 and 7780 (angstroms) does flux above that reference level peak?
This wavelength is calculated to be 7779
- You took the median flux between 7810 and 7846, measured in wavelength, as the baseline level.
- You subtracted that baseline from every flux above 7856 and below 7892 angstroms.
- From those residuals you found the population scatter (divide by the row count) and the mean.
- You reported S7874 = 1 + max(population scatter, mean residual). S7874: 1.18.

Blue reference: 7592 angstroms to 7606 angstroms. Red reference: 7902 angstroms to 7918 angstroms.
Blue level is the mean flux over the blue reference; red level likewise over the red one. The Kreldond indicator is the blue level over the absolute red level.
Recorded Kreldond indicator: 1.03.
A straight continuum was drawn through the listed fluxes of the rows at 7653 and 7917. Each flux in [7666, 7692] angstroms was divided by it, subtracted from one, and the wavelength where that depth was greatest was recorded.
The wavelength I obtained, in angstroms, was 7691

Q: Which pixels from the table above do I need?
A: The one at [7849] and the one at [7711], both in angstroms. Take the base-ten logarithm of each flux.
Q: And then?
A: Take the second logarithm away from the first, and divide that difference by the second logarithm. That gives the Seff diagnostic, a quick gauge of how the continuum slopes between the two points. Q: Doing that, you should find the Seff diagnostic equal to 0.014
